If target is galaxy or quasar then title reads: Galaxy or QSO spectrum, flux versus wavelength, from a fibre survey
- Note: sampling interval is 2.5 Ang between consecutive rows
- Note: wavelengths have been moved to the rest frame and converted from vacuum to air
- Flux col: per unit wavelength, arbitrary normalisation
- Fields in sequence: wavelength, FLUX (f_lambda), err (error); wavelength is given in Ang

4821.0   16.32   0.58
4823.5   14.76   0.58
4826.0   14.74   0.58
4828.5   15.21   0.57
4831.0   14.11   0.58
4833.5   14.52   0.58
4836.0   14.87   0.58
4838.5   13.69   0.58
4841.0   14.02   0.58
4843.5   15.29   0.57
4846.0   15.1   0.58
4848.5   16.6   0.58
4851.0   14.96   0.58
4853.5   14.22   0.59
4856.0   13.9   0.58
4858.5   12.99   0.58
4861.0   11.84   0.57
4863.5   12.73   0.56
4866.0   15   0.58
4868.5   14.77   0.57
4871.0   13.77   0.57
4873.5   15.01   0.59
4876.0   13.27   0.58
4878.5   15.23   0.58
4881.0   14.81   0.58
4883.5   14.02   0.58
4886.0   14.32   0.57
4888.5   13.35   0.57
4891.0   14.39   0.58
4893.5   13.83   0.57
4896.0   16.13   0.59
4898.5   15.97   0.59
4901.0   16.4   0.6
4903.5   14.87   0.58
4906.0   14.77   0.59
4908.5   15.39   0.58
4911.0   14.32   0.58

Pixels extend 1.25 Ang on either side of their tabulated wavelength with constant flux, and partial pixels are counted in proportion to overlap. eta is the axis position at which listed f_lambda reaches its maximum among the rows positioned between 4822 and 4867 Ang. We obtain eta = 4848.5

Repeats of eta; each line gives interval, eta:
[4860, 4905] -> 4901.0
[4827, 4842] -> 4828.5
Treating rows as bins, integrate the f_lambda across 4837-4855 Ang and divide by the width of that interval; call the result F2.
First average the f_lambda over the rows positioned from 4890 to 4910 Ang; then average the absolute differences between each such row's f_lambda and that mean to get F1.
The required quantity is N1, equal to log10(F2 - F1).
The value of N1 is 1.15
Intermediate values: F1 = 0.8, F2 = 14.8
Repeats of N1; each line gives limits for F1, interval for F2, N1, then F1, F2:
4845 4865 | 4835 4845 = 1.12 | 1.2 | 14.5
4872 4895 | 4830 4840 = 1.14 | 0.6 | 14.3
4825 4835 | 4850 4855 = 1.15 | 0.3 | 14.5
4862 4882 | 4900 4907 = 1.16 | 0.8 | 15.3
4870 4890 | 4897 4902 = 1.19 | 0.6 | 16.2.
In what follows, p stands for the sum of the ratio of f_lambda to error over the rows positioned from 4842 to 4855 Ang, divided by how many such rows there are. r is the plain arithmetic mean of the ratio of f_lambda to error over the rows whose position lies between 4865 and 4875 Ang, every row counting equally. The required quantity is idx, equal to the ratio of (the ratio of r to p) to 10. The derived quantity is 0.096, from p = 26.3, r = 25.3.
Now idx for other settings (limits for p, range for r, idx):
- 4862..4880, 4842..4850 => 0.110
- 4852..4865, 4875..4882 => 0.109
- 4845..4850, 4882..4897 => 0.091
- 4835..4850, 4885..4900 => 0.098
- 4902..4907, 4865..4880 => 0.099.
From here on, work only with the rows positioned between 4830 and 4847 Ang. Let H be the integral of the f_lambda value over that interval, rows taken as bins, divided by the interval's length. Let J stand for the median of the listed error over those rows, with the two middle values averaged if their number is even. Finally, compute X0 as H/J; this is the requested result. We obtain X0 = 25.0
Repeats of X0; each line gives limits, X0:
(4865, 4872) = 25.5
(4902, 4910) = 25.9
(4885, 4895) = 24.6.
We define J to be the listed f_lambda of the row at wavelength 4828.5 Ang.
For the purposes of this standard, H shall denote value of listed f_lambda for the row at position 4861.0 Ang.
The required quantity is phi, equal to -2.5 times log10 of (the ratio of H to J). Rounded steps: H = 11.84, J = 15.21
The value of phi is 0.27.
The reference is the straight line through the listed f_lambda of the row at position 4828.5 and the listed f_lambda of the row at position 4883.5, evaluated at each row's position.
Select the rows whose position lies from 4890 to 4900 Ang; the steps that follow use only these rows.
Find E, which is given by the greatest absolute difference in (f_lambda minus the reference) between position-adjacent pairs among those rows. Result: 2.4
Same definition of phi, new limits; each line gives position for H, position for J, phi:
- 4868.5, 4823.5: 0.00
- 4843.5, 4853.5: -0.08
